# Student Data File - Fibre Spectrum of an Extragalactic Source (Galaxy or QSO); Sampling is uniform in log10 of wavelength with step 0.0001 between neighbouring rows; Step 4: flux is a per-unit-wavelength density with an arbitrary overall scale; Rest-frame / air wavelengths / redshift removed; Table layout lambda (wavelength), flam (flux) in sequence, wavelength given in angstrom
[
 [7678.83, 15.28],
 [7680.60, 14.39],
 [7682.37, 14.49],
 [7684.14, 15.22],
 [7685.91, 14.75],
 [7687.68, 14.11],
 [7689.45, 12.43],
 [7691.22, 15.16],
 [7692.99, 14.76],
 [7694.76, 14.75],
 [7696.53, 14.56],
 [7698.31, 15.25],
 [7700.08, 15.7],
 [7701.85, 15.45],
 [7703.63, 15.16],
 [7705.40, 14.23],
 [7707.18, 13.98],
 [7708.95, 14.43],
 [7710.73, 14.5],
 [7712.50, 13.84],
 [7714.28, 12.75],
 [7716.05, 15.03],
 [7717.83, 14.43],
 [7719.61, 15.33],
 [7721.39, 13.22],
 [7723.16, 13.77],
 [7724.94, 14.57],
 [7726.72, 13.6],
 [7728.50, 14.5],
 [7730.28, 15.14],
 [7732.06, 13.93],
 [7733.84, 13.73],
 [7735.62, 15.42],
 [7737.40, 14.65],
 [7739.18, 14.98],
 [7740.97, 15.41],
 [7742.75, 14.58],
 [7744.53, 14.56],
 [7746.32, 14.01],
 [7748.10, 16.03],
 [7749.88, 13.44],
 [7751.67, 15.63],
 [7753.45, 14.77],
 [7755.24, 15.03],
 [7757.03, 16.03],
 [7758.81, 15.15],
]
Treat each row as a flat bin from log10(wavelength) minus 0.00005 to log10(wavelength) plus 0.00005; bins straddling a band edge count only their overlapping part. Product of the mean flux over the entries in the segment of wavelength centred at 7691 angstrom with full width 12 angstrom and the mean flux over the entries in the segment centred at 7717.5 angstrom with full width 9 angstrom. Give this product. 203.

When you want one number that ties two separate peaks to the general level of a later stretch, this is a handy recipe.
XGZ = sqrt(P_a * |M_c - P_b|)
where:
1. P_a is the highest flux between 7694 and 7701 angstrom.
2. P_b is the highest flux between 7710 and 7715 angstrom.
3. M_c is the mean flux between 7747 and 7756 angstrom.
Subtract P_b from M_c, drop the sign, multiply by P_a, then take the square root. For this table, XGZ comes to 2.7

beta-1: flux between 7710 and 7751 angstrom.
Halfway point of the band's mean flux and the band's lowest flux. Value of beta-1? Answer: 13.6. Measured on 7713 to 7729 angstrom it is 13.4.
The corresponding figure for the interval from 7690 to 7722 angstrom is 13.7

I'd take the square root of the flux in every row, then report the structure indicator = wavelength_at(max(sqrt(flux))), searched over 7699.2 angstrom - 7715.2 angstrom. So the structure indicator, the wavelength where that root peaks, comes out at 7700.08 angstrom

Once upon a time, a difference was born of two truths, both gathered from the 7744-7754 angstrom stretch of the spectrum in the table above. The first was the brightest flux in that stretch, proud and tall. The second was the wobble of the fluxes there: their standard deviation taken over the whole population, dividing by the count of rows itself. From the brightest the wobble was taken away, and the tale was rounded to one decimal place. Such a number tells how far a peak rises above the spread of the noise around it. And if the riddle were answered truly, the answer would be 15.1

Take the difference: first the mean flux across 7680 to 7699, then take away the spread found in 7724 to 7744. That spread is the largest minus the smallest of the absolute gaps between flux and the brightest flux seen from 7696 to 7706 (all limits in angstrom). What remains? 12.7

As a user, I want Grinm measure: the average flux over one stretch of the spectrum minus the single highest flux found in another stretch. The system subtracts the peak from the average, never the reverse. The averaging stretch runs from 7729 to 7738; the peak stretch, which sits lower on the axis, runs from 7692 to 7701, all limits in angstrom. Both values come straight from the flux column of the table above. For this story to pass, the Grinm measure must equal -1.13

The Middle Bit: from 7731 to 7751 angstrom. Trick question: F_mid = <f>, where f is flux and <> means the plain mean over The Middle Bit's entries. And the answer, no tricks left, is 14.6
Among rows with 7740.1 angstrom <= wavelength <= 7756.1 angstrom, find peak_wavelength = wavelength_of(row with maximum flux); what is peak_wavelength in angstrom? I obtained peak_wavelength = 7748.10 angstrom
